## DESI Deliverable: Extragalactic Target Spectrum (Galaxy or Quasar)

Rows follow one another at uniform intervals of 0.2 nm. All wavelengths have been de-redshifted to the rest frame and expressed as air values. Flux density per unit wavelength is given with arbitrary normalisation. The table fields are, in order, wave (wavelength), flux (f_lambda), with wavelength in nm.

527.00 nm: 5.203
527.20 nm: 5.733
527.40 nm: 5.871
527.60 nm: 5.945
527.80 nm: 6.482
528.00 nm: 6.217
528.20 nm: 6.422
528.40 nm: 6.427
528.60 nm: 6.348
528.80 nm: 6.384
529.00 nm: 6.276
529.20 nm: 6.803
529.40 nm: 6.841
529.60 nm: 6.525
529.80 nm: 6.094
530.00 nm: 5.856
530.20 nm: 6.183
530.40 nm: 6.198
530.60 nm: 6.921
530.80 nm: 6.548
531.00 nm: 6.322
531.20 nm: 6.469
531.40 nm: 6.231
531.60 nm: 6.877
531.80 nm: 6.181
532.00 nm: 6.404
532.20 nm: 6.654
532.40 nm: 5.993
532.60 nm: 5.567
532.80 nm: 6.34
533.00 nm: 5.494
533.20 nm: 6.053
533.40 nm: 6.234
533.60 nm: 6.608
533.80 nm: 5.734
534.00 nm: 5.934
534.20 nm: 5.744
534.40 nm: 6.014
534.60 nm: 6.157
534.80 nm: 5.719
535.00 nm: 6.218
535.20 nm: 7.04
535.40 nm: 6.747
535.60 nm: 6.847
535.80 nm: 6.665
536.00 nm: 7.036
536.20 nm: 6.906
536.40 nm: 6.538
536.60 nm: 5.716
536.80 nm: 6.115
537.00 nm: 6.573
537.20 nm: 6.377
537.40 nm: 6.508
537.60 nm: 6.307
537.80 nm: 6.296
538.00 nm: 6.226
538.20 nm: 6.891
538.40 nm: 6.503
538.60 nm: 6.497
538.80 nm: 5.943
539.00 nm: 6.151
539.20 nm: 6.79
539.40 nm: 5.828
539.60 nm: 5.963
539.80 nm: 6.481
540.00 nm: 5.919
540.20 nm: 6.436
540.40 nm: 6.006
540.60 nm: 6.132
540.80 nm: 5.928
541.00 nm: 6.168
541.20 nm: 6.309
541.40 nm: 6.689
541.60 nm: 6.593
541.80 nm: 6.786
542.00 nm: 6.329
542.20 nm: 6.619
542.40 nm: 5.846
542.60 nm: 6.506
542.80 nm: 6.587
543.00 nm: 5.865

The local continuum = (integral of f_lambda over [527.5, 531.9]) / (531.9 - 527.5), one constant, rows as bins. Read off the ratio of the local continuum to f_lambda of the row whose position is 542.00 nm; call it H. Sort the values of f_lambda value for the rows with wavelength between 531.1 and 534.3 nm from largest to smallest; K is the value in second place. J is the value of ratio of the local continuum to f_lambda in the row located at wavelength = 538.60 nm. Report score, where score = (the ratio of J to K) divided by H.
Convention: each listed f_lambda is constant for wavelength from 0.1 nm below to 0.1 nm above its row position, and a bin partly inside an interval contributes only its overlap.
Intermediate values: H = 1.01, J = 0.98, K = 6.654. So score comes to 0.146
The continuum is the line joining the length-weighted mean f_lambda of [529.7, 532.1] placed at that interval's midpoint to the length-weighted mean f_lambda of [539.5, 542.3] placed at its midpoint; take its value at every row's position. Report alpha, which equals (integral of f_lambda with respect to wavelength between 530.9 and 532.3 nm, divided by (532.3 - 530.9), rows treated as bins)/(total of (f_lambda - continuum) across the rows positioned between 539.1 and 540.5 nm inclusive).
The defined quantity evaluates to -8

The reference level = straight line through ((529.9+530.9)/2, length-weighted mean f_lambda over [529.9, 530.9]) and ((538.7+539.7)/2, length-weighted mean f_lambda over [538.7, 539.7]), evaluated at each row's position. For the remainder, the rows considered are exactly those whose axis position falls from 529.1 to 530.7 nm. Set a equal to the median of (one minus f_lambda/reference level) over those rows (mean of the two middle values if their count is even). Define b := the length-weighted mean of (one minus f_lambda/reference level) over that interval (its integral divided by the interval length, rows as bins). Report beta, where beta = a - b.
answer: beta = 0.010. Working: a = -0.002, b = -0.012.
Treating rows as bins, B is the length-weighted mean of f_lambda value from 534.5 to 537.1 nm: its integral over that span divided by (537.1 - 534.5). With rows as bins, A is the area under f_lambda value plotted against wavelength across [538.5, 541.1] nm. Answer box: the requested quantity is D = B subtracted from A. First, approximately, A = 16.0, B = 6.48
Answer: 9.6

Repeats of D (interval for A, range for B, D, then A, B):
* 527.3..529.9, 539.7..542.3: 10.2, 16.5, 6.34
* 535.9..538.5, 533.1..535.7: 10.6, 16.8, 6.23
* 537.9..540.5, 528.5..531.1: 9.9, 16.3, 6.41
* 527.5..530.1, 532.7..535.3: 10.4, 16.5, 6.10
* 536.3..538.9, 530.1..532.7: 10.1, 16.5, 6.35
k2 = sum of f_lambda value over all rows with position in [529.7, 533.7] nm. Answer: 125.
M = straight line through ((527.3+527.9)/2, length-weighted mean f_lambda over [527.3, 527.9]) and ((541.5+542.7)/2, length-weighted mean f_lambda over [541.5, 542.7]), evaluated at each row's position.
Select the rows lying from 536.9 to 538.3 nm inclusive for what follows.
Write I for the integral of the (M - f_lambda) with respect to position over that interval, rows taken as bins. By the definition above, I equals -0.16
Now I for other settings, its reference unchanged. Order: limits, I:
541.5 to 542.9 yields -0.02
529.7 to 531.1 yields -0.19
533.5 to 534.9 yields 0.38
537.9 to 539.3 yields -0.09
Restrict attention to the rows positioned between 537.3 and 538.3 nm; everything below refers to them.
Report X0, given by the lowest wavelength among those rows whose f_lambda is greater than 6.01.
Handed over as 537.40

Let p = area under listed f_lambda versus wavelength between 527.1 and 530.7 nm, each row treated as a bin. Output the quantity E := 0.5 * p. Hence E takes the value 11.4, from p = 23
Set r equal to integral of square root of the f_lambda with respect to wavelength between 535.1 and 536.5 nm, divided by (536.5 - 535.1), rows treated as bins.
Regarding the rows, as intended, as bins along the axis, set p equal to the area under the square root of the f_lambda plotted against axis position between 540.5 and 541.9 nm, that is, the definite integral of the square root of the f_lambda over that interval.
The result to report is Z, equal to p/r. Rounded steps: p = 3.53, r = 2.61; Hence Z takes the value 1.352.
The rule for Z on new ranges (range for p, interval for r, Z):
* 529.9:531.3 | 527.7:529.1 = 1.399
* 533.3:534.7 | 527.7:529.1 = 1.366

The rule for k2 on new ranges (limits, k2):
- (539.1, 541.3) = 68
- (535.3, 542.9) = 243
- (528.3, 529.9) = 52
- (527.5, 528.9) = 44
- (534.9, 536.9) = 66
